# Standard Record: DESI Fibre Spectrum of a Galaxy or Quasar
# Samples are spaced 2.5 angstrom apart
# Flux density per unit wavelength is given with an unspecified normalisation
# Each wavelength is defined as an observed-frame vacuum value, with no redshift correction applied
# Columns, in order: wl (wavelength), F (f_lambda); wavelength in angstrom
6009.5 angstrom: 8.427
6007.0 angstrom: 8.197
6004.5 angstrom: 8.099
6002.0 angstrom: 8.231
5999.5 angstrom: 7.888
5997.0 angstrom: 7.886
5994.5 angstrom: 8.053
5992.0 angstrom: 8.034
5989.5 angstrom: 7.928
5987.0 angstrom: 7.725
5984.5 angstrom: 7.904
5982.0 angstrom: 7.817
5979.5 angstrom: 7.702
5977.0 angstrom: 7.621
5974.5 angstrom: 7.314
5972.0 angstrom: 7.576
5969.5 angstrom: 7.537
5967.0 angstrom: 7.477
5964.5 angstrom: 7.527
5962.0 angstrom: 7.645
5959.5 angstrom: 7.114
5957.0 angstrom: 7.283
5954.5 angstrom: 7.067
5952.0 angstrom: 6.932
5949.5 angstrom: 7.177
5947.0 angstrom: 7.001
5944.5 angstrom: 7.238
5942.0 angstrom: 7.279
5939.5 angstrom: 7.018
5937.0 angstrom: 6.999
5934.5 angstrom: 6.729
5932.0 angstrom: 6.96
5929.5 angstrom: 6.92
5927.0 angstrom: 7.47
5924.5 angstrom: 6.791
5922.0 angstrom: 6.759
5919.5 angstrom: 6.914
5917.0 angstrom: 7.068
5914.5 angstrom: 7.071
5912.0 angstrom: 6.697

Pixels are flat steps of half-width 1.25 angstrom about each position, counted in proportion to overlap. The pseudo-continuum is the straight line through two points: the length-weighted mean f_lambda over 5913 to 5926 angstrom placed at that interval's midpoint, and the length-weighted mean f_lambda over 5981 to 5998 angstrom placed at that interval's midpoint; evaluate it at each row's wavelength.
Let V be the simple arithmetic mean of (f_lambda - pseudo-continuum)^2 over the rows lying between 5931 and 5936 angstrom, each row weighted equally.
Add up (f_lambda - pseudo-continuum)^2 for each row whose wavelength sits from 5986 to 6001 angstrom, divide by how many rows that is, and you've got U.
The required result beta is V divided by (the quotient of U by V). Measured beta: 0.67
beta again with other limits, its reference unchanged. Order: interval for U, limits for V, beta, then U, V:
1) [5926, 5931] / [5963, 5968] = 0.00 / 0.11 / 0.01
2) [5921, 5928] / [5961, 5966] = 0.00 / 0.09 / 0.01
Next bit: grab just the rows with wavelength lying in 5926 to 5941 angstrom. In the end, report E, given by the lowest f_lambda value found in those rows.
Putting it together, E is 6.729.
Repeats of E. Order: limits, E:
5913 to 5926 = 6.759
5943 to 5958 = 6.932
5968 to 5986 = 7.314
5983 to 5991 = 7.725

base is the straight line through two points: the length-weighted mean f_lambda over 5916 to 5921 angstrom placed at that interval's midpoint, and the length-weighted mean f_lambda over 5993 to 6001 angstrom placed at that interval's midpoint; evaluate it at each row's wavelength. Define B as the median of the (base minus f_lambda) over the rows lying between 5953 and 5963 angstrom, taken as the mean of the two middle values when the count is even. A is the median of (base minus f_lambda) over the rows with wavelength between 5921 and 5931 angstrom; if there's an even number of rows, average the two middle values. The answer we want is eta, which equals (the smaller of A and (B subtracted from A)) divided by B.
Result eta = -0.1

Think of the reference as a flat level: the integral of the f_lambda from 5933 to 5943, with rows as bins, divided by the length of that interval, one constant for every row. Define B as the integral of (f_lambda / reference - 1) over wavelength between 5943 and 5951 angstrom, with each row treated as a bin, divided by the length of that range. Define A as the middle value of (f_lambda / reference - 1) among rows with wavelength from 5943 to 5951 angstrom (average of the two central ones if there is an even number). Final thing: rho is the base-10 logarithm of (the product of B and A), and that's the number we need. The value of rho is -3.3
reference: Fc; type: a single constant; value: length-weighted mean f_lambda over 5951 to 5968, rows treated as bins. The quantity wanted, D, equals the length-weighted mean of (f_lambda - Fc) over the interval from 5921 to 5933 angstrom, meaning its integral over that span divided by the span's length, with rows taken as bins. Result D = -0.31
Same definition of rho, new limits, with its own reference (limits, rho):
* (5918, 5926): -3.2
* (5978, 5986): -1.9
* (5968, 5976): -2.3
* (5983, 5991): -1.8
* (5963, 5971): -2.2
